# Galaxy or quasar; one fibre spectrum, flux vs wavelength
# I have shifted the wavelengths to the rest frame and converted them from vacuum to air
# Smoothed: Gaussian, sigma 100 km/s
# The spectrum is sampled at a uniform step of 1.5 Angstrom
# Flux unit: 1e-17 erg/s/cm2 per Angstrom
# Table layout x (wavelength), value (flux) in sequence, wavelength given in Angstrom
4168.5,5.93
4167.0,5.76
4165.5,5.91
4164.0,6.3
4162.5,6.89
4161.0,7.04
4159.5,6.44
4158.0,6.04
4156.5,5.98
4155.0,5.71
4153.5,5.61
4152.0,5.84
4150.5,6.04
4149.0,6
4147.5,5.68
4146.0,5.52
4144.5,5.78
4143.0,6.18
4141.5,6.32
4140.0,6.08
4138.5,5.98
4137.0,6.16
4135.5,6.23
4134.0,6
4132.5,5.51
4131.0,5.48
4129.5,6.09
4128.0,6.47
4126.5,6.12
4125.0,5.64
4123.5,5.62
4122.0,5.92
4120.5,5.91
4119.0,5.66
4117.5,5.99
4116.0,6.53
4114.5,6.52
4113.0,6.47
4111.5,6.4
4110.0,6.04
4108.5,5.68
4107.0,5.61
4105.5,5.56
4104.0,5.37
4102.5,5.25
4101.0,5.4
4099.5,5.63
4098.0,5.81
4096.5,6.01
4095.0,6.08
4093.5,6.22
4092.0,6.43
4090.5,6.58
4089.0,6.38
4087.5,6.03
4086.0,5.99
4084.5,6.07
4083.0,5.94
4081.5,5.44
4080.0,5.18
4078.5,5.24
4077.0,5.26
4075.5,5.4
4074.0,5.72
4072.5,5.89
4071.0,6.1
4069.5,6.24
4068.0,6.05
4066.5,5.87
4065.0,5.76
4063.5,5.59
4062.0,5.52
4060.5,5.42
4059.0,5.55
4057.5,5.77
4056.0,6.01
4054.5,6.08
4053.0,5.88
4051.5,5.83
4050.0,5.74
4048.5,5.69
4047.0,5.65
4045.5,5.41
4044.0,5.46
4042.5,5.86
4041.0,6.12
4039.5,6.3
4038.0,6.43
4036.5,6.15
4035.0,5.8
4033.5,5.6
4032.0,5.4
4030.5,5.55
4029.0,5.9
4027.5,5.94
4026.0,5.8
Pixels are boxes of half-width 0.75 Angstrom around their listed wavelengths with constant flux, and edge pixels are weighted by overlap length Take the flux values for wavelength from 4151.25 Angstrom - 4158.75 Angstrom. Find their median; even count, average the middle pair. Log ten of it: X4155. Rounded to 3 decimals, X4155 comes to 0.766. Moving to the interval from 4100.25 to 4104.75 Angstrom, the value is 0.730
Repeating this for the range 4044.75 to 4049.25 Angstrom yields 0.752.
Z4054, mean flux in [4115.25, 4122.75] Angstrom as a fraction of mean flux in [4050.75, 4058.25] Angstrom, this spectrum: 1.01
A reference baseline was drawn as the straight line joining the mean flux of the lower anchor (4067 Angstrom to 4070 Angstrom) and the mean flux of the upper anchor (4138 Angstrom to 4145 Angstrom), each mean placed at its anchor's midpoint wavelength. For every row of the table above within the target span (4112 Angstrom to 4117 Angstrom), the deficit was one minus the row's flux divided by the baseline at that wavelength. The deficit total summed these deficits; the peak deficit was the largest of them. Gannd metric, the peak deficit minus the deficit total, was 0.14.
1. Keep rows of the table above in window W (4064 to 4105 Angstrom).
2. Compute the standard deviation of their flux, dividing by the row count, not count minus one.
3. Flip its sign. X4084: -0.39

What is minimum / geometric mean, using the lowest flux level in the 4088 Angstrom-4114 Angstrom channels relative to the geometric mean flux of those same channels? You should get 0.89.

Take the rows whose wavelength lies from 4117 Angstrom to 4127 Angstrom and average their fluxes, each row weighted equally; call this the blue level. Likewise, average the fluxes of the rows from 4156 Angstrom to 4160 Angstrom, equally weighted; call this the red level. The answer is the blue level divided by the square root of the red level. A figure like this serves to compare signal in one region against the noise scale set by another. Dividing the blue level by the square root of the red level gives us 2.35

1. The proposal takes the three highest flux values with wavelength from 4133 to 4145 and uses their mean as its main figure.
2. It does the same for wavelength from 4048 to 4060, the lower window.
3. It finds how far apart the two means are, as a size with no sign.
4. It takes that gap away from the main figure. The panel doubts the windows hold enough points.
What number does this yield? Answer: 6.0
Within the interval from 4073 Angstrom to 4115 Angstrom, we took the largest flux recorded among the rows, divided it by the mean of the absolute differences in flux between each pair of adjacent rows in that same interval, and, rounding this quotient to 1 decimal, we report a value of 37.8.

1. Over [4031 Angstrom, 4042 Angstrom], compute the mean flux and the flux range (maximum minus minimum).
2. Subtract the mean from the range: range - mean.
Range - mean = -4.9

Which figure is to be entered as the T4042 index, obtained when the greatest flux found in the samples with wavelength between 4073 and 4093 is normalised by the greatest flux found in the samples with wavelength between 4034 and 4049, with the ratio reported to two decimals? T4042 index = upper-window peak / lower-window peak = 1.02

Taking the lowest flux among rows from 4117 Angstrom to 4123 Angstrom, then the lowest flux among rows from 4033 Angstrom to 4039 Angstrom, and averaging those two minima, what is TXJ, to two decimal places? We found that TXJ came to 5.63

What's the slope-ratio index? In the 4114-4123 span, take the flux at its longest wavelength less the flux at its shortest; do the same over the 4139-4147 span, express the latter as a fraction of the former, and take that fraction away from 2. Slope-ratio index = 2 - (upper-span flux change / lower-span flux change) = 1.1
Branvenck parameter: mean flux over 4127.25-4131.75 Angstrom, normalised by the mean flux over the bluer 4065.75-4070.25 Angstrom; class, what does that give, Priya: 0.99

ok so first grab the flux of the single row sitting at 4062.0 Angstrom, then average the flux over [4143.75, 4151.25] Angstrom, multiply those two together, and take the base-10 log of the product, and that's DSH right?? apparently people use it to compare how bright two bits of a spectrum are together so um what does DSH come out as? 1.506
